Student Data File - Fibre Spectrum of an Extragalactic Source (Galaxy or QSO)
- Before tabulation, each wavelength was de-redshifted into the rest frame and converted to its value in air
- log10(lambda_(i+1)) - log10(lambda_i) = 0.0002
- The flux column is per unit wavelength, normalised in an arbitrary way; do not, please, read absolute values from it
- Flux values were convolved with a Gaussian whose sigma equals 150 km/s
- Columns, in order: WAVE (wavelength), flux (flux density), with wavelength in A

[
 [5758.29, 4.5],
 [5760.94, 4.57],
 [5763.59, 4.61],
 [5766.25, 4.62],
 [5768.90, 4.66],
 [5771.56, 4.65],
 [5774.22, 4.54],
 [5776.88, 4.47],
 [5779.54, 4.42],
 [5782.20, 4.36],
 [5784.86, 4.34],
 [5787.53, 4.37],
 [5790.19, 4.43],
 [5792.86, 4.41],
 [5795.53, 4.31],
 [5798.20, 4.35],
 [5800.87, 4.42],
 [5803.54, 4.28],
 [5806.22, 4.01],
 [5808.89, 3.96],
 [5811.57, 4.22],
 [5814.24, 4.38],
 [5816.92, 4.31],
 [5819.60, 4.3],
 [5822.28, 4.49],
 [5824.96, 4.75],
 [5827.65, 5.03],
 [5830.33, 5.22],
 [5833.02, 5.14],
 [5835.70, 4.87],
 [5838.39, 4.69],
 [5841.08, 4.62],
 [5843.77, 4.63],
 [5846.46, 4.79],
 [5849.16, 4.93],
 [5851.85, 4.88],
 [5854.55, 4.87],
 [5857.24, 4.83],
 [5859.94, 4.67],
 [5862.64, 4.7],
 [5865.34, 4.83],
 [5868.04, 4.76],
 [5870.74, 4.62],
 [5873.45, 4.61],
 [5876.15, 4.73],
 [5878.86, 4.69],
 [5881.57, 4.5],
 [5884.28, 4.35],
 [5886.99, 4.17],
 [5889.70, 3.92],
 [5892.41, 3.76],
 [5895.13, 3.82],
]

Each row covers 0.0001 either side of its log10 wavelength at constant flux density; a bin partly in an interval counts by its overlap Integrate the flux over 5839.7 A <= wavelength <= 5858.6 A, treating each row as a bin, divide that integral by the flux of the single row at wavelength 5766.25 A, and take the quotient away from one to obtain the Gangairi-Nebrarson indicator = -18.6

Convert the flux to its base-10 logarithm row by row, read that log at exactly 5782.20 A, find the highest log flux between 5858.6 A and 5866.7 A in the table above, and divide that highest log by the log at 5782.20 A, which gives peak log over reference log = 1.07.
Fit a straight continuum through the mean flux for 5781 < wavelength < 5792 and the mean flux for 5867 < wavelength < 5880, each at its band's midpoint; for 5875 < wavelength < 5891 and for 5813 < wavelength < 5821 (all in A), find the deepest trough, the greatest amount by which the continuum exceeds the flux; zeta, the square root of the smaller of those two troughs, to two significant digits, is 0.44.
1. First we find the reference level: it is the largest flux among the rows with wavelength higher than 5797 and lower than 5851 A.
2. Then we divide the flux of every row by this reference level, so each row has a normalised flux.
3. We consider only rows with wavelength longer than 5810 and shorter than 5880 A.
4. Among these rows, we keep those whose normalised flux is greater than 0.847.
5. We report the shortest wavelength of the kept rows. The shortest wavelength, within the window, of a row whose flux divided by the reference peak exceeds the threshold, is 5822.28 A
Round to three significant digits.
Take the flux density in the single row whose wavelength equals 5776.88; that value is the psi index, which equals 4.47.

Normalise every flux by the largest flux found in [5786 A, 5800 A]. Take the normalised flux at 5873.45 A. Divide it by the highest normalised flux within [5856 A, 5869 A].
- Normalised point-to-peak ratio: 0.95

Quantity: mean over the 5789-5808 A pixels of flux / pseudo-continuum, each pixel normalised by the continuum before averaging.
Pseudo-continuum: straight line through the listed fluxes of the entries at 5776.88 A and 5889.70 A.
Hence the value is 0.99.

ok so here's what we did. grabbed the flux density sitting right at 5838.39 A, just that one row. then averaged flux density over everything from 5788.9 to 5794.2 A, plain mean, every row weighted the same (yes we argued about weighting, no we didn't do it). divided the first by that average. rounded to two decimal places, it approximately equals 1.06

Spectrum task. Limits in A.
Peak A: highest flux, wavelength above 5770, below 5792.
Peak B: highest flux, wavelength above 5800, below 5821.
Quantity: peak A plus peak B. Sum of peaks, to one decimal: 9.1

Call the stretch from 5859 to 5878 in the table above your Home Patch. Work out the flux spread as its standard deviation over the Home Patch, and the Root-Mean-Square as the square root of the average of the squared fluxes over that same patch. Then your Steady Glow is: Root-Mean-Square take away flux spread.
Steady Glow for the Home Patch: 4.63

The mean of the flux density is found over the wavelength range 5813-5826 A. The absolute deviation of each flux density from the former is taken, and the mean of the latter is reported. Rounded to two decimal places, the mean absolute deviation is 0.14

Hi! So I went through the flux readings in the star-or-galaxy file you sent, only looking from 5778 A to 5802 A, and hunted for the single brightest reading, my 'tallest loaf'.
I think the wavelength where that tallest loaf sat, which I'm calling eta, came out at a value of 5790.19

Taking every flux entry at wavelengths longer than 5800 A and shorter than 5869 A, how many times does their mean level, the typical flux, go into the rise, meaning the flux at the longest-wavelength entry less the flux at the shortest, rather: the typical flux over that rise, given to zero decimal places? 14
